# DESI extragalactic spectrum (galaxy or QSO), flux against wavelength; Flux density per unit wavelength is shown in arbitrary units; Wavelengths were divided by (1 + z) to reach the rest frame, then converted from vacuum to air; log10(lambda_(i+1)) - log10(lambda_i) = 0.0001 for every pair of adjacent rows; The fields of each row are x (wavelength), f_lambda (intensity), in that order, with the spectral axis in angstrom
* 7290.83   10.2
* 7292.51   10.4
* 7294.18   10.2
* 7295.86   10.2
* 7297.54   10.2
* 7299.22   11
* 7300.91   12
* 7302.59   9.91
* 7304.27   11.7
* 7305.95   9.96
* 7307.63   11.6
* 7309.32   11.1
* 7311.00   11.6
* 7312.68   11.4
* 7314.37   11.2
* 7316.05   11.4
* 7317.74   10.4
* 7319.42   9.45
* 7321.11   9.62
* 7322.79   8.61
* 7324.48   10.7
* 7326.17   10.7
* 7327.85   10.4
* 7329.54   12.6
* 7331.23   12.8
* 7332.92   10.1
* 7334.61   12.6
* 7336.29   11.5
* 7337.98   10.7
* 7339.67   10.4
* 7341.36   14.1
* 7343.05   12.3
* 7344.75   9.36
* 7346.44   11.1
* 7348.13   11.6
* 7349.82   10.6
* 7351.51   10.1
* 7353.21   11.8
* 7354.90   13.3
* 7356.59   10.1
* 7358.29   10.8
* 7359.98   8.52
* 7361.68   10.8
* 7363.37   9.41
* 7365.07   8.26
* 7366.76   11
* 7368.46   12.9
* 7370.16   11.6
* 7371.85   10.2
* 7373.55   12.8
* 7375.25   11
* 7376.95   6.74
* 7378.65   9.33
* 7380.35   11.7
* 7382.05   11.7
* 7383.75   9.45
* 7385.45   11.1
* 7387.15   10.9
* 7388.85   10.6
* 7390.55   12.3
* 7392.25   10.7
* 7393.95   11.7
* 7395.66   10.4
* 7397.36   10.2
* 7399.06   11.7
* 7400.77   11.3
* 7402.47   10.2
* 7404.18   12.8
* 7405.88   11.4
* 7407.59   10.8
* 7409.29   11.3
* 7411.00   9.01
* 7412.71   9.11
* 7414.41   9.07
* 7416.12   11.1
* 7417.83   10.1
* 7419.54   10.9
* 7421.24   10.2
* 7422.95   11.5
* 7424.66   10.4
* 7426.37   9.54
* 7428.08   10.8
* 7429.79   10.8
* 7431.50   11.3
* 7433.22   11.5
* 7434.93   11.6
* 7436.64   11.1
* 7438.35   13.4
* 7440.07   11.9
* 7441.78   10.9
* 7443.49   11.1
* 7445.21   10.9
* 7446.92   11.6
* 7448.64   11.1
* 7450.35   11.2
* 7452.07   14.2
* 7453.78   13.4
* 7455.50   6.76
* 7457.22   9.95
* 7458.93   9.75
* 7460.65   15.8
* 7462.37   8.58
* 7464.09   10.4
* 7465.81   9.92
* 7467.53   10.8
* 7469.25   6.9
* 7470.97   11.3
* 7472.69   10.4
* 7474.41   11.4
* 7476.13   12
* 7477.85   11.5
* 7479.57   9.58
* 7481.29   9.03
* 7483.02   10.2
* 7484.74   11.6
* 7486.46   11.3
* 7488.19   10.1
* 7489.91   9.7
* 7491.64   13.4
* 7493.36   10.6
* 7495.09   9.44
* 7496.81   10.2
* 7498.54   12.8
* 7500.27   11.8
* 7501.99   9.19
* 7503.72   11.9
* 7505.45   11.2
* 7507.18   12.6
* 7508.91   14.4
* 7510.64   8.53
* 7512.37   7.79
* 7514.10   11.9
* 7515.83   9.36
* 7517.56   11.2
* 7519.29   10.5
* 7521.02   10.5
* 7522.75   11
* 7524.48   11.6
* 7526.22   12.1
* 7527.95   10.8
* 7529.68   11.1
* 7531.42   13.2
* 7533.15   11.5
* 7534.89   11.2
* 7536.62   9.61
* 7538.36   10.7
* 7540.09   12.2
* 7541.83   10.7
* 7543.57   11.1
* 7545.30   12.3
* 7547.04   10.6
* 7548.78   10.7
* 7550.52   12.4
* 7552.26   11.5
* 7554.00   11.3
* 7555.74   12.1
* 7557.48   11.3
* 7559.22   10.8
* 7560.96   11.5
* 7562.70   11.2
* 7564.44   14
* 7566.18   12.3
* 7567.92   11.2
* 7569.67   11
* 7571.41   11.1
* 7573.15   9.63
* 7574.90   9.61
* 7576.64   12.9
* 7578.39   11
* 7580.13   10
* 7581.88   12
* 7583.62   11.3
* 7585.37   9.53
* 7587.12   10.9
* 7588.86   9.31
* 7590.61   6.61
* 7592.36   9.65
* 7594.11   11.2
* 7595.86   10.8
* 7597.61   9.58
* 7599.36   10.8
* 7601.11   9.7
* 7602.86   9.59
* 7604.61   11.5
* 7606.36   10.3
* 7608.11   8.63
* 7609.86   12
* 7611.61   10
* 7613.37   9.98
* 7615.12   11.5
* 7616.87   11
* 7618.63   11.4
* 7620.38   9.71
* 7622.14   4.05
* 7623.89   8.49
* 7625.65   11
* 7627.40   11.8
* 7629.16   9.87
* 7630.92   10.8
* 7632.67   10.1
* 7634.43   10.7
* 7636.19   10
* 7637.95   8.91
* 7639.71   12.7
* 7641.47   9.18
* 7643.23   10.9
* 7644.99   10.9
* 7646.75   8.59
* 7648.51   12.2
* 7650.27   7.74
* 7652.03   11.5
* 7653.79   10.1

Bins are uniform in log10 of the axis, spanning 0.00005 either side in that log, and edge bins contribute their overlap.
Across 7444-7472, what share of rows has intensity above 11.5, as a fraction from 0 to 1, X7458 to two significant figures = 0.25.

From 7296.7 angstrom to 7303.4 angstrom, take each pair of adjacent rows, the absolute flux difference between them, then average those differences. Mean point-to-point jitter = 1.30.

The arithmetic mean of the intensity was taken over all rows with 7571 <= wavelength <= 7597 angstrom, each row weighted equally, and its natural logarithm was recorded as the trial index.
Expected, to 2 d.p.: 2.34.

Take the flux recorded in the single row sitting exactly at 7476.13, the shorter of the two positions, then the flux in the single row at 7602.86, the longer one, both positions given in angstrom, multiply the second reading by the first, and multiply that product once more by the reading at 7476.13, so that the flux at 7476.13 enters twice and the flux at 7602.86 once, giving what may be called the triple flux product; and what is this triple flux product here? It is 1381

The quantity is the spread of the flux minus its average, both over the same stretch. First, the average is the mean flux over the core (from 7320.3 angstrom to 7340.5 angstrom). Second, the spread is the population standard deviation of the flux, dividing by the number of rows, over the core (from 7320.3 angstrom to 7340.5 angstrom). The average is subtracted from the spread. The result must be -9.7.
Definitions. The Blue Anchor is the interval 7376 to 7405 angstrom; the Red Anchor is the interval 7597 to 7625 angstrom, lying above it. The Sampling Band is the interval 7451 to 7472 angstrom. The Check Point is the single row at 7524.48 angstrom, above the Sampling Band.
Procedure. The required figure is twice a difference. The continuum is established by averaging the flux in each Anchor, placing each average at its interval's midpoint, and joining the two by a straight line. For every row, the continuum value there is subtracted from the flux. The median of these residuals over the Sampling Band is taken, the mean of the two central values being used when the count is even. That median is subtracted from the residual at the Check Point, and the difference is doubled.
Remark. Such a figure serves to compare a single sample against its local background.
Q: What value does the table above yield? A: 3.3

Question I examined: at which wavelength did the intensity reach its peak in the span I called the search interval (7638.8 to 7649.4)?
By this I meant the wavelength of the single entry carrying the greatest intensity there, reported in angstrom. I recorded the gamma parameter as 7639.71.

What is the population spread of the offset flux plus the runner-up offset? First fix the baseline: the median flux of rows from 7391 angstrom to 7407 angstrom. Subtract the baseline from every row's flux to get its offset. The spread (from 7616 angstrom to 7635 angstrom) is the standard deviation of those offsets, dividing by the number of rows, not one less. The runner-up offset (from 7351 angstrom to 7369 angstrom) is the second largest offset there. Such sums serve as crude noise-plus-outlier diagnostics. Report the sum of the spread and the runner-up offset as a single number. 3.6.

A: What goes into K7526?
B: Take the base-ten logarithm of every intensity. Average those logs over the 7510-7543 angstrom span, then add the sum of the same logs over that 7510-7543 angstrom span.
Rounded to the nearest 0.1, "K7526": 20.6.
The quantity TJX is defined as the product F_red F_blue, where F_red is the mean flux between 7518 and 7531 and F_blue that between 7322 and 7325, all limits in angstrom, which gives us 107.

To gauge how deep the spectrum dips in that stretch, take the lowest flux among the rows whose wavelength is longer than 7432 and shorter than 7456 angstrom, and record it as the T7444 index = 6.76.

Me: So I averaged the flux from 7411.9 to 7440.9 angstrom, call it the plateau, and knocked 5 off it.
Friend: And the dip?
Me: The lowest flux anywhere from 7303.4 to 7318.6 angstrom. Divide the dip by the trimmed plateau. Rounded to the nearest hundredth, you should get 1.70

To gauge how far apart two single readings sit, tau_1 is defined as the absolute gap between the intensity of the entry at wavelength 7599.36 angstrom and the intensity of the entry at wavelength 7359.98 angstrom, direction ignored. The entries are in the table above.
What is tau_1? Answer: 2.3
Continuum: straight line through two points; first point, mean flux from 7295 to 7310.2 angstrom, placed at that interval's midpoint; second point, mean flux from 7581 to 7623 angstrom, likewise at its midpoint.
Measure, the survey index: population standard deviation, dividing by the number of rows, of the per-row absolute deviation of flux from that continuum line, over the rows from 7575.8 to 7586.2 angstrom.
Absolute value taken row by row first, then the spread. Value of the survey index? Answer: 0.89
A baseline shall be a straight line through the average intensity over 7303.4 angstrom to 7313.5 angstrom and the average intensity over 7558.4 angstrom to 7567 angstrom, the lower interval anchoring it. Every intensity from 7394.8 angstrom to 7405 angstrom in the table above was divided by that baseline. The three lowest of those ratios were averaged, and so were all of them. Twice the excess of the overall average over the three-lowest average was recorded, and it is 0.14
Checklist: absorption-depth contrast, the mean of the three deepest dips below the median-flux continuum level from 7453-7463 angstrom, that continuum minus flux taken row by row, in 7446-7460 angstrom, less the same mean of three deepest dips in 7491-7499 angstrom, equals 1.3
